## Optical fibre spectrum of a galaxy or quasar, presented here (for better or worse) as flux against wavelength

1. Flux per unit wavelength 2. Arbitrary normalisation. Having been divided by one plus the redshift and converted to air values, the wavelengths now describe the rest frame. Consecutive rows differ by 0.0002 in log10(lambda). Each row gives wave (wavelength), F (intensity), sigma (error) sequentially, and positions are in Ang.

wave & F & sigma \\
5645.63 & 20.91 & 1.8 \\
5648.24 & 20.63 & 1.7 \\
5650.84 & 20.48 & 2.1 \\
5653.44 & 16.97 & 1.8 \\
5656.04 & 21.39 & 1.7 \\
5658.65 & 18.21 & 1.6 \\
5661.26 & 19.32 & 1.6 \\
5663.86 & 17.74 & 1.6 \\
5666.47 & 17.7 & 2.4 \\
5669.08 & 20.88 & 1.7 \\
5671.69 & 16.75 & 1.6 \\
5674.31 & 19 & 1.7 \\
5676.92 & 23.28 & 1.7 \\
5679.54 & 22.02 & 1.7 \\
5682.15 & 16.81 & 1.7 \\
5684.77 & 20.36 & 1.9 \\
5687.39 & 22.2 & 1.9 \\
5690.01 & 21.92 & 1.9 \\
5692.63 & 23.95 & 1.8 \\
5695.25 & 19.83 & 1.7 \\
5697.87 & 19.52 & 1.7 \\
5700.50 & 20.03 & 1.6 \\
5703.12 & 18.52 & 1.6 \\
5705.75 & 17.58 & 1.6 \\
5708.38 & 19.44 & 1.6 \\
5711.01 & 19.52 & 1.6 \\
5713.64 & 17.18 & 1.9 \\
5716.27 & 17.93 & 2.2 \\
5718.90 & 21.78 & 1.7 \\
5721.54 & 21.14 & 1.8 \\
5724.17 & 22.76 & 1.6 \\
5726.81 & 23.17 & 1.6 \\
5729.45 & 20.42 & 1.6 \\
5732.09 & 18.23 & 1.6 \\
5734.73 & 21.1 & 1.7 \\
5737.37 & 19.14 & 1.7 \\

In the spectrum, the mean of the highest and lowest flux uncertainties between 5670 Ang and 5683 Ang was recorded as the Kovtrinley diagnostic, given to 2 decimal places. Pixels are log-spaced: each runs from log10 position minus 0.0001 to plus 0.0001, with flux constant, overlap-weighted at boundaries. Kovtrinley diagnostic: 1.65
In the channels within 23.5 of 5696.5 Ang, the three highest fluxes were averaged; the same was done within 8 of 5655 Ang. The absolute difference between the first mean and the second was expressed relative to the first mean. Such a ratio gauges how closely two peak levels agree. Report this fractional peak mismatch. 0.10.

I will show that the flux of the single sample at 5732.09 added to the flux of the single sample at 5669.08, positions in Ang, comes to 39.1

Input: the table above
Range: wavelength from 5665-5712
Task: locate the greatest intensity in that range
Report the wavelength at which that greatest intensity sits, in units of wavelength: 5692.63 Ang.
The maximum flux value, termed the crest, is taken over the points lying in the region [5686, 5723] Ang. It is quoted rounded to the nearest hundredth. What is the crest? 23.95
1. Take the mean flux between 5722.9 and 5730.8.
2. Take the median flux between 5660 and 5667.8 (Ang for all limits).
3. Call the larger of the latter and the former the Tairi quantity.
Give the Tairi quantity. 22.1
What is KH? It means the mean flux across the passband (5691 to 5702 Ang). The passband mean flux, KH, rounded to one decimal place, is 20.8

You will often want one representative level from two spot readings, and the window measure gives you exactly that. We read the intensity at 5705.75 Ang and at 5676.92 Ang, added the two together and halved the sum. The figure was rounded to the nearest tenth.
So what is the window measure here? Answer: 20.4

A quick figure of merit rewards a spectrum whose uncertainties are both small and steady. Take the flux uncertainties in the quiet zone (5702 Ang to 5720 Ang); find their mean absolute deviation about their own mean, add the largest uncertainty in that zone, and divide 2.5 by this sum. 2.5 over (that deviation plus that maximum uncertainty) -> 1.05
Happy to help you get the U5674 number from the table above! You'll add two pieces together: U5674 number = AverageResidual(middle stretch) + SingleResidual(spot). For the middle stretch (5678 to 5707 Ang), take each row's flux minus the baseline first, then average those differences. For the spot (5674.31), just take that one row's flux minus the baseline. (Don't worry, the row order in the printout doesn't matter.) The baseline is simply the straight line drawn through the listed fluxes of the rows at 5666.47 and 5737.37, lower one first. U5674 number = 3.2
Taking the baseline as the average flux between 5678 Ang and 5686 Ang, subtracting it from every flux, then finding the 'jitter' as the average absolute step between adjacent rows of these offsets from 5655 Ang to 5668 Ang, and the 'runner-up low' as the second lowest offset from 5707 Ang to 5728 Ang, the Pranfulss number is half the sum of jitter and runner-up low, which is -0.2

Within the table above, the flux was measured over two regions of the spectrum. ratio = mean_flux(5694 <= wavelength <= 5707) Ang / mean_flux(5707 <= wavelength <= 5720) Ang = 1.00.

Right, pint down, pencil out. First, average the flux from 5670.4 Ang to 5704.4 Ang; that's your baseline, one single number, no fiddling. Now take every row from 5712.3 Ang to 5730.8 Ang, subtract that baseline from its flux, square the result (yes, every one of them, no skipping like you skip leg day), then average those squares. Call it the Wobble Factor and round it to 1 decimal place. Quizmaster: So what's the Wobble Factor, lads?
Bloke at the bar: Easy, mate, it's 4.6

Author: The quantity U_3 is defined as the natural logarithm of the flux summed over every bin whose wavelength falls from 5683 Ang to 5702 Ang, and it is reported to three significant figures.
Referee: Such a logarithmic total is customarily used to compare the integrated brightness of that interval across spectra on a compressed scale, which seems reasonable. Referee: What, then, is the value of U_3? 5.00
